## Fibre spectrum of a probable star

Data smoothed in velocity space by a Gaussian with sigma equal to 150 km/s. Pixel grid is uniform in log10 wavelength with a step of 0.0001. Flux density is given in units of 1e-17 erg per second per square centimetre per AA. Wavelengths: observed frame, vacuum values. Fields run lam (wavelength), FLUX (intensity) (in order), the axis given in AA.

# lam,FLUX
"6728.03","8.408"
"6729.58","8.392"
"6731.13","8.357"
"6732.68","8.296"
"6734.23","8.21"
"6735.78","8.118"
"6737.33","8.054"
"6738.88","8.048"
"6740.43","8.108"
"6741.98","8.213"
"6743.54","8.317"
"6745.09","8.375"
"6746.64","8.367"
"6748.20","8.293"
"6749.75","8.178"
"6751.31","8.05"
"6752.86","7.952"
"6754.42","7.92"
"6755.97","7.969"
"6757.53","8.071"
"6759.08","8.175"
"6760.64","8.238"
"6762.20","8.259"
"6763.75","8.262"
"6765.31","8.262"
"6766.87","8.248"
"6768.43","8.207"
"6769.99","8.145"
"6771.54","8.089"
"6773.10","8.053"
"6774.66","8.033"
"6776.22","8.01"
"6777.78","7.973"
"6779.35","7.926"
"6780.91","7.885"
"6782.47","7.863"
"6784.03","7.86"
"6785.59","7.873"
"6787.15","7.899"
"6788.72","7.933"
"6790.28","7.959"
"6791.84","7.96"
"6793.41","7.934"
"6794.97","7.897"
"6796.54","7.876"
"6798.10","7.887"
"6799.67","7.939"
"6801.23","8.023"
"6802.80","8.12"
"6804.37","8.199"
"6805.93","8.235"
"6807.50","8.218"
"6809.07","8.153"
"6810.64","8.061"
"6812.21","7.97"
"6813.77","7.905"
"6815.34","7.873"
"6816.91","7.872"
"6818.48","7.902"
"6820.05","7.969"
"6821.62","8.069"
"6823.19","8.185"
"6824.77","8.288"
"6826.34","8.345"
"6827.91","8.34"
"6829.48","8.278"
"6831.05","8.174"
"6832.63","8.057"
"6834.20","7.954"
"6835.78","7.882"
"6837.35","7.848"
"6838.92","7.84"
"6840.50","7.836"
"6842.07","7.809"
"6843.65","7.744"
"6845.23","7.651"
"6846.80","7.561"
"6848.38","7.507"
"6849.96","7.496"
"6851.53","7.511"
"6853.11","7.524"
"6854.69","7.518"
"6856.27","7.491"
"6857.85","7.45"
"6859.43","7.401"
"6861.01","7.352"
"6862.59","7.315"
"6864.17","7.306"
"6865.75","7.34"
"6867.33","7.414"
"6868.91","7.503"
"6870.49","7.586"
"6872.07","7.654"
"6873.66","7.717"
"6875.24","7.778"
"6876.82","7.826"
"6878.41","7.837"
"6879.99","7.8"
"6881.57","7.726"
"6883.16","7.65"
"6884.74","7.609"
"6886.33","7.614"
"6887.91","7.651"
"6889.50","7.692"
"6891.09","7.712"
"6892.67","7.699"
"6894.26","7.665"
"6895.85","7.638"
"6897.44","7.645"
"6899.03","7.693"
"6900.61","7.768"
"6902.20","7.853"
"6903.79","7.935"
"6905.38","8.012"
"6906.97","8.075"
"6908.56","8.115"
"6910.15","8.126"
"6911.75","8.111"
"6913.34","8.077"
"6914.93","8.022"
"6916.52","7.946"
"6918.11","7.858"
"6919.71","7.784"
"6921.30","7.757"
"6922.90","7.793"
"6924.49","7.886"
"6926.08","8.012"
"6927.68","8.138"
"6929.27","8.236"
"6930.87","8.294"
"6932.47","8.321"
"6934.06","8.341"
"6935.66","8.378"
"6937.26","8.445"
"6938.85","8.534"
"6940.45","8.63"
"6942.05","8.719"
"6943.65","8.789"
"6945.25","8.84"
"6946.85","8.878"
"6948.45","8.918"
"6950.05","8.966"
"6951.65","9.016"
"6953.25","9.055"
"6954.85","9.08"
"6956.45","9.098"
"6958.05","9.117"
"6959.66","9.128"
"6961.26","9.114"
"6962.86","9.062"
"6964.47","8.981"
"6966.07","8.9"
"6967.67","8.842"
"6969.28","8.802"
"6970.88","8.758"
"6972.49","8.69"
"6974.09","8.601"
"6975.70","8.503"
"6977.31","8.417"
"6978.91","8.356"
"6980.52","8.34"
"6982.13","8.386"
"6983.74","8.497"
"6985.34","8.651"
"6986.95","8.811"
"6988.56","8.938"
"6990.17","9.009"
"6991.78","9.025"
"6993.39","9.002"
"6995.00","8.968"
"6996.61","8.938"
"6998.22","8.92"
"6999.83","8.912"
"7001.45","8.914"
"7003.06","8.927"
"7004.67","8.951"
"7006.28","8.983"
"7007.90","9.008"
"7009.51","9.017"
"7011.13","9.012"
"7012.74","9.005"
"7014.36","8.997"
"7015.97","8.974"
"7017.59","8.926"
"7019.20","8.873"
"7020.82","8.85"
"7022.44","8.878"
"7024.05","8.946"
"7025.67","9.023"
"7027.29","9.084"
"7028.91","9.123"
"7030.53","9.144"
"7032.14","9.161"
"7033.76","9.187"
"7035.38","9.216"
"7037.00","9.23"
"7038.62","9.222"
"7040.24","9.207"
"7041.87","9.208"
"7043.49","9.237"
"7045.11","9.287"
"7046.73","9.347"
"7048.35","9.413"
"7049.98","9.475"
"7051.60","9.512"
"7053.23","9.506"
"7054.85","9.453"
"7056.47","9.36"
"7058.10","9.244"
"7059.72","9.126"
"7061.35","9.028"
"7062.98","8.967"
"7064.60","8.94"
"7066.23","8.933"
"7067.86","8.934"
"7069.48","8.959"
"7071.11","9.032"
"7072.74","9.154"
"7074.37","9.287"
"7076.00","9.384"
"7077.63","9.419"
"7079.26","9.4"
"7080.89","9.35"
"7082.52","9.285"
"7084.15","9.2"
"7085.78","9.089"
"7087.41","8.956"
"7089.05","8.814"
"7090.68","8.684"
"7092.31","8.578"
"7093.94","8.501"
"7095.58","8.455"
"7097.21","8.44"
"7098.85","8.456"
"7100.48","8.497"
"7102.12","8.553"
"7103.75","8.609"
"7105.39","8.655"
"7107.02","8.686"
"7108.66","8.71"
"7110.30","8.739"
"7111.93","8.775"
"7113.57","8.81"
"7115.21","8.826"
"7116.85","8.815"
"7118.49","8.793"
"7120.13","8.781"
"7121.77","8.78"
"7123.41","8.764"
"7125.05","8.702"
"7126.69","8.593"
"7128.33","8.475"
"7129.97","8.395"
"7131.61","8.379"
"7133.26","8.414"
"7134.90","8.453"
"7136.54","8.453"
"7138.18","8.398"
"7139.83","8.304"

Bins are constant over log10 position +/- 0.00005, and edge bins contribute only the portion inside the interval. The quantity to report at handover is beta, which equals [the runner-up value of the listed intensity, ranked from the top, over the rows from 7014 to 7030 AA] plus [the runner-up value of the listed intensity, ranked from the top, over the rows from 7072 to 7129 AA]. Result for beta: 18.5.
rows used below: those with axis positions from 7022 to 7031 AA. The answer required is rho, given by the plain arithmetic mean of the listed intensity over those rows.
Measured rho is 9.0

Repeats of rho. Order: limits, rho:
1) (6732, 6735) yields 8.3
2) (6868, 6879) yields 7.7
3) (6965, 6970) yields 8.8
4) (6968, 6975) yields 8.7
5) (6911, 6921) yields 8.0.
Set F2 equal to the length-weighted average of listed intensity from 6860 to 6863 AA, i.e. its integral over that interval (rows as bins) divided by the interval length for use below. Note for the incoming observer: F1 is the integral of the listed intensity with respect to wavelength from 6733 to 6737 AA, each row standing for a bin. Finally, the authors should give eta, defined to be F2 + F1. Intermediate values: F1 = 32.7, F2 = 7.3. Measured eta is 40.0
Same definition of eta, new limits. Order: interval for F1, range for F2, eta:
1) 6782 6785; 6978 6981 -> 32.0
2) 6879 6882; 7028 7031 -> 32.5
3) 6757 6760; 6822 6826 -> 32.6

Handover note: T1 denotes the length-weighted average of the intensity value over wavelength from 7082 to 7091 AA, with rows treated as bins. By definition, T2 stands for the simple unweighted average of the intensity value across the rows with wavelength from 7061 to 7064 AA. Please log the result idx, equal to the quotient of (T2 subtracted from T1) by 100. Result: 0.000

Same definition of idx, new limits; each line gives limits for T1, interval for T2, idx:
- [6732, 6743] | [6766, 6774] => 0.000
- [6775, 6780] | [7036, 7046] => -0.013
